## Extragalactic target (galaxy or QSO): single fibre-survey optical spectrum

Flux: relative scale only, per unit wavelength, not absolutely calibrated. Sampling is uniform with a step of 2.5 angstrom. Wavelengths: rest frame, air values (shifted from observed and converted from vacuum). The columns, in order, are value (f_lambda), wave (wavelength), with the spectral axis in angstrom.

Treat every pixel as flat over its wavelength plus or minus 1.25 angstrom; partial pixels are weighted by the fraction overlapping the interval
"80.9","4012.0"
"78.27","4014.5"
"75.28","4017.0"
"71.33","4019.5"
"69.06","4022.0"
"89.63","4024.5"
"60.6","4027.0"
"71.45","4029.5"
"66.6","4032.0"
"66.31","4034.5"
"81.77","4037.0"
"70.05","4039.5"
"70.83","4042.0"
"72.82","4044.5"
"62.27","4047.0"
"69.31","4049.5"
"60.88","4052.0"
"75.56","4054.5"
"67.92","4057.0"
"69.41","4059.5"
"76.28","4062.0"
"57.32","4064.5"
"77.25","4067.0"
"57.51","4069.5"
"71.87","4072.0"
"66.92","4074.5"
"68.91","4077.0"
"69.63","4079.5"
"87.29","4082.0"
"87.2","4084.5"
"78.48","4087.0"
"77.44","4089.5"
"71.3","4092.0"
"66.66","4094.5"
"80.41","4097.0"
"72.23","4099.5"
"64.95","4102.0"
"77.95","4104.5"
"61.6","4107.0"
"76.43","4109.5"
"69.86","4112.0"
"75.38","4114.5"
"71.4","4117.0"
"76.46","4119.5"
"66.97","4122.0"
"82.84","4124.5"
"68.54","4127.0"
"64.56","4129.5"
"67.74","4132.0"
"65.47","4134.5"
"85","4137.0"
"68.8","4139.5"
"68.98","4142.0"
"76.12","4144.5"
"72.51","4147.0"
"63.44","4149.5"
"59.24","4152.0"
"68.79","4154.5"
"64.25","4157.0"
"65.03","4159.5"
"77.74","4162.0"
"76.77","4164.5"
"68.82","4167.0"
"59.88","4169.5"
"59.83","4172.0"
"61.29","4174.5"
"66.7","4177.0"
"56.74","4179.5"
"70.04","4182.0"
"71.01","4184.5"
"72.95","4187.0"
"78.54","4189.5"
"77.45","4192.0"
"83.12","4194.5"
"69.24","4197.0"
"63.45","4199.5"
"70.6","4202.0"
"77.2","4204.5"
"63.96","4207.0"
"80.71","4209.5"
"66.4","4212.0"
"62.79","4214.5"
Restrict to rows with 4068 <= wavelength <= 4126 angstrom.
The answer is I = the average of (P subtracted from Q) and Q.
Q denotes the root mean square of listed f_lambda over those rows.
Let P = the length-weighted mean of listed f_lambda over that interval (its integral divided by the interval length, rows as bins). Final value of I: 36.9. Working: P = 73.0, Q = 73.4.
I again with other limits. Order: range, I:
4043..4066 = 34.2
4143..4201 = 34.8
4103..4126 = 36.9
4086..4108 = 36.4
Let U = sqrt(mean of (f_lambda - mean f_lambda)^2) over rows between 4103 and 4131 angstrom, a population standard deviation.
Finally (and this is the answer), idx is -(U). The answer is -6.1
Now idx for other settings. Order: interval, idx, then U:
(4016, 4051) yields -7.2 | 7.2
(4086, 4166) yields -6.4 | 6.4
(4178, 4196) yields -7.8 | 7.8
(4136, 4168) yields -6.8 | 6.8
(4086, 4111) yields -6.2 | 6.2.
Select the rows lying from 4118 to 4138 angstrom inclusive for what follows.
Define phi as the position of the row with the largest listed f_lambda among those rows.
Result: 4137.0 angstrom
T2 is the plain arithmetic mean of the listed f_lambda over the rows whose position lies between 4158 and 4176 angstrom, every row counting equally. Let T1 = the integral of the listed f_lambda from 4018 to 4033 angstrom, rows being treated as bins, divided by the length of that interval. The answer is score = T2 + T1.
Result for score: 139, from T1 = 71.6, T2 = 67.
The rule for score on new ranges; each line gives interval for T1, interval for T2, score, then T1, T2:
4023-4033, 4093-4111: 144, 72.1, 71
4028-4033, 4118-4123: 140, 68.7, 72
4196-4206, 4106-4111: 139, 70.0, 69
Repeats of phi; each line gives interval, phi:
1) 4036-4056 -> 4037.0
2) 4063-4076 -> 4067.0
